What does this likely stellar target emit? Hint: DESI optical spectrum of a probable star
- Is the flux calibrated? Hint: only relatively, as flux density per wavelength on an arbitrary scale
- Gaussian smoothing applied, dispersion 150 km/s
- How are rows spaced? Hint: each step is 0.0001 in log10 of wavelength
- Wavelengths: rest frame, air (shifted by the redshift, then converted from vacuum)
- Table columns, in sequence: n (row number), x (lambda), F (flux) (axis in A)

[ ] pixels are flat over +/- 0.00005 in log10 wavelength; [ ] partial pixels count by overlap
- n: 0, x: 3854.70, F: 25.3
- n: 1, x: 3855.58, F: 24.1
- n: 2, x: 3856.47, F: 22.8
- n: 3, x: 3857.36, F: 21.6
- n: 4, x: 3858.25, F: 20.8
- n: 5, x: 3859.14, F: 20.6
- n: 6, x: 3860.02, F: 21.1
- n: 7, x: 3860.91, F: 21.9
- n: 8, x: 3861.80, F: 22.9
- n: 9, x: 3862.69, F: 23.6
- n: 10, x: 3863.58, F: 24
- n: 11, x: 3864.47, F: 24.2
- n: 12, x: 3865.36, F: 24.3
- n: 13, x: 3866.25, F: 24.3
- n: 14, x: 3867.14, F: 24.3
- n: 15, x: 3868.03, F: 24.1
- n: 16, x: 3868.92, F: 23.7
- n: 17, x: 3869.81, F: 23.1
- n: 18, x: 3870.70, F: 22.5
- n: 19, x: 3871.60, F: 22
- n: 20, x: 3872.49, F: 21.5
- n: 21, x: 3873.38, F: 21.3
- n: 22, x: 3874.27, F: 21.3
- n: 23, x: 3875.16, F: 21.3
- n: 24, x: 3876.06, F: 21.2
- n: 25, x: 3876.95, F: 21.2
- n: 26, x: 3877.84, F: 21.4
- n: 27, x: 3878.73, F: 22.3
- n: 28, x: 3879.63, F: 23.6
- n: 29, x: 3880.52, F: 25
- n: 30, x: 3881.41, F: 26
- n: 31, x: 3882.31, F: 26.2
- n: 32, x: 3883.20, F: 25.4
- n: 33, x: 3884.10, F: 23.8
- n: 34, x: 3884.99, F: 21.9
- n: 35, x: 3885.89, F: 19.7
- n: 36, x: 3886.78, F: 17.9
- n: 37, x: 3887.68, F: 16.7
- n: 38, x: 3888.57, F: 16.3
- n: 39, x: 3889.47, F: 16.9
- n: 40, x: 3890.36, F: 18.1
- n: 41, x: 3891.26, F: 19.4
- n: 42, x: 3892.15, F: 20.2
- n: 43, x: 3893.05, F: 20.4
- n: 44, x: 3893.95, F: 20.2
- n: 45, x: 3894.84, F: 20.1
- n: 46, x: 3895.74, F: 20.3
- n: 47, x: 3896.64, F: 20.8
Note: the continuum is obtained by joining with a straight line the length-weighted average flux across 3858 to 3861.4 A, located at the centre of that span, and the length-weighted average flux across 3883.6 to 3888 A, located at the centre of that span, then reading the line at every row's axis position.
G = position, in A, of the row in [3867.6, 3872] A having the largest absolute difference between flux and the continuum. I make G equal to 3868.03 A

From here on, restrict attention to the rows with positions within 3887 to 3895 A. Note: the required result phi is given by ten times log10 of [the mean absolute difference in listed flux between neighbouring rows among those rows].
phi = -2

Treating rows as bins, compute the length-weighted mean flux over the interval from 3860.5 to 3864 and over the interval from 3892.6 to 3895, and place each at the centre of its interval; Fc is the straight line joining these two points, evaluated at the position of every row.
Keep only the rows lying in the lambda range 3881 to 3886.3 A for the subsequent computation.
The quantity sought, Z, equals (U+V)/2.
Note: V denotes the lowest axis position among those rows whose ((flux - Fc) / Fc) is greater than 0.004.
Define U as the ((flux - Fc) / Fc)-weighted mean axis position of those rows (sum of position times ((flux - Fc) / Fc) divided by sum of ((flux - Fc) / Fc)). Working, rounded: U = 3882.4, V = 3881.41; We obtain 3881.9 A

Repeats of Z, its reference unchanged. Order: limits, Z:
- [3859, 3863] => 3861.2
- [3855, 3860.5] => 3857.1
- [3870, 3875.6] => 3872.2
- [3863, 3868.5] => 3864.8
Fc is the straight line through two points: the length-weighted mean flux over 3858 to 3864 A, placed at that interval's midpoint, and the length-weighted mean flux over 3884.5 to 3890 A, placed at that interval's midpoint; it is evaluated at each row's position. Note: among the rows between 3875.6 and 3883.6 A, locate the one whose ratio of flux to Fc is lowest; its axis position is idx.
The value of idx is 3876.06 A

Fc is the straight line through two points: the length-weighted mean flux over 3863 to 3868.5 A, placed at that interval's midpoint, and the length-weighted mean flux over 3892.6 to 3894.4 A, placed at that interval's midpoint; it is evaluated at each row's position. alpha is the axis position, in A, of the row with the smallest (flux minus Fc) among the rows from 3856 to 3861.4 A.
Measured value 3859.14 A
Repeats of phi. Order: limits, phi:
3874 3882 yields -2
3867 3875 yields -4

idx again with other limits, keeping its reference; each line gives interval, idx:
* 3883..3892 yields 3888.57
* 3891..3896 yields 3891.26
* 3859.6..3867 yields 3860.02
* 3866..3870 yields 3869.81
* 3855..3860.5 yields 3859.14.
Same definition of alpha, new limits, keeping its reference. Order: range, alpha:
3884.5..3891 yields 3888.57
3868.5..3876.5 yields 3873.38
